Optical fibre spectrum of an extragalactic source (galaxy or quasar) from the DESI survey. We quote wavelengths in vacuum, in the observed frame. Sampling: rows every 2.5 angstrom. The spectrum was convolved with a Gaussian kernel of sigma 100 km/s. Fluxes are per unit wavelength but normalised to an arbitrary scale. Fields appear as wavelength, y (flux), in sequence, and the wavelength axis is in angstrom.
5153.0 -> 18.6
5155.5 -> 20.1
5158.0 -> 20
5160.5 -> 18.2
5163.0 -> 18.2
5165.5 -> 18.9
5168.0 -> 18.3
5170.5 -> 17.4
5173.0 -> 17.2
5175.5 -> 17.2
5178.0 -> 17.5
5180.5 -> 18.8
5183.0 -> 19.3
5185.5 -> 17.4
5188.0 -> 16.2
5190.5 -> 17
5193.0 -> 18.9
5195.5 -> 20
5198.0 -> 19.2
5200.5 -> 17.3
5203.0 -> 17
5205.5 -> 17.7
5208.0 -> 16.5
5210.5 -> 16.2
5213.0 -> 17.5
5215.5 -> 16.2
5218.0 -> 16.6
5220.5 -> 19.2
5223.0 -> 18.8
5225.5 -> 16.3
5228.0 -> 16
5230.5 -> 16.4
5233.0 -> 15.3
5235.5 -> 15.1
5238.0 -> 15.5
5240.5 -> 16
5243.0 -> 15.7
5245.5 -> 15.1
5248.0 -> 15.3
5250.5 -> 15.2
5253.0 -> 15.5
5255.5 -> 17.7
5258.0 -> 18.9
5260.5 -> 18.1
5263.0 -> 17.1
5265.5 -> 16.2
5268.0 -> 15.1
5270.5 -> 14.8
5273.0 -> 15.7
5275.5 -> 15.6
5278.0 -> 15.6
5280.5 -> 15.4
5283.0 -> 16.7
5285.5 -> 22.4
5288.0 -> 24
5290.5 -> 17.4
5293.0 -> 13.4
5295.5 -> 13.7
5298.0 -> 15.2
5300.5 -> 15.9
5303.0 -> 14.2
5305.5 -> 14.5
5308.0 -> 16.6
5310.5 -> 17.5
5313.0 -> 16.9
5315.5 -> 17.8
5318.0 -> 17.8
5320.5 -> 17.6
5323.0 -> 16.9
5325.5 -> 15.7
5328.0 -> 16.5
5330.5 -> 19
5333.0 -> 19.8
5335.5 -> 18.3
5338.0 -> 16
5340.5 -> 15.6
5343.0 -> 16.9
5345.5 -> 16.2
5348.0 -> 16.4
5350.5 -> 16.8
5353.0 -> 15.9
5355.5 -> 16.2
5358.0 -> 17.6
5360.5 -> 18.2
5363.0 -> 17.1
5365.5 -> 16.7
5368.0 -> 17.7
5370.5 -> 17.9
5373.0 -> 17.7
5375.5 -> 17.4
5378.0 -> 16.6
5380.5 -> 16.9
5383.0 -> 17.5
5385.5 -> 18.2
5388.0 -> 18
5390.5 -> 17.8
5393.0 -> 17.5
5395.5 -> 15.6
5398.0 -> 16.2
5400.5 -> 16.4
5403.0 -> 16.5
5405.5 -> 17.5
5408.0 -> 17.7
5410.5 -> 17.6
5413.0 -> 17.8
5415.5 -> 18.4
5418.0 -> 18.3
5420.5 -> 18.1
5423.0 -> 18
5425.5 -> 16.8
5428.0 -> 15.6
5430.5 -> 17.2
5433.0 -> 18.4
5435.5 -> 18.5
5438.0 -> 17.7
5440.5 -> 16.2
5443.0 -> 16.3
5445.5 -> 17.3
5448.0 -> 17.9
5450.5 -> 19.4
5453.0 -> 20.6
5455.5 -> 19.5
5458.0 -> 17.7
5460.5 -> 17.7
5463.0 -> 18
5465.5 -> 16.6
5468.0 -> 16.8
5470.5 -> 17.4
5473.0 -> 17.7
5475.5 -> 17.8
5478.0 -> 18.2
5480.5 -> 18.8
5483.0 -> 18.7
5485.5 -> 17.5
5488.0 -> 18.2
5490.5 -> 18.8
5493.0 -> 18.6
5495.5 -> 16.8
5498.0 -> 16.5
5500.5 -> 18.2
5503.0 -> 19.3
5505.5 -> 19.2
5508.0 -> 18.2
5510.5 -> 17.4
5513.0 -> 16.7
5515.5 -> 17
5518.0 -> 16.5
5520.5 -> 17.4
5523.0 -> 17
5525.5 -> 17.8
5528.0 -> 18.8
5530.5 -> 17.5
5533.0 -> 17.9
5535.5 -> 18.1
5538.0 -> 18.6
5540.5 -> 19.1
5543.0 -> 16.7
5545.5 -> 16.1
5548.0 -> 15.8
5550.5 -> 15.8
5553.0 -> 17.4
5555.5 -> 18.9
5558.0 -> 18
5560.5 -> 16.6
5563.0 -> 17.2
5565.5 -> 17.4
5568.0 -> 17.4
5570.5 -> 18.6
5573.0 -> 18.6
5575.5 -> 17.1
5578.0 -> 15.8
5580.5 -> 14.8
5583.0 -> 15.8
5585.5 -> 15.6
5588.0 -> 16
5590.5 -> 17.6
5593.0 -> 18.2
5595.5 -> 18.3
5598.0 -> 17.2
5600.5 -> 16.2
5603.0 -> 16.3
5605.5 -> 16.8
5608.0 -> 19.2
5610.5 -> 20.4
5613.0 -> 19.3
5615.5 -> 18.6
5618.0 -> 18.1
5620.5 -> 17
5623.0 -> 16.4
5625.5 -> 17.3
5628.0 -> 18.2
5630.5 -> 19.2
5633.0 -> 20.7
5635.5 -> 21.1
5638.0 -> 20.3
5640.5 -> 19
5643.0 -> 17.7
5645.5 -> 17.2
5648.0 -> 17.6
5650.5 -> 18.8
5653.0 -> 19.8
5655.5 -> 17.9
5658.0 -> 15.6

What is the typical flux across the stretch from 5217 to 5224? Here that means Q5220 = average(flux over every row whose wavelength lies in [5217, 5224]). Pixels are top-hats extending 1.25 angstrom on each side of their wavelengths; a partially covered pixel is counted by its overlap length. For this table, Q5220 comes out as 18.2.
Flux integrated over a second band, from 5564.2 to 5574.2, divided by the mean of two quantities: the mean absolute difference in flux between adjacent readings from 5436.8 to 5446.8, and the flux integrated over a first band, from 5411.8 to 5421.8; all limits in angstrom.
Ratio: 1.97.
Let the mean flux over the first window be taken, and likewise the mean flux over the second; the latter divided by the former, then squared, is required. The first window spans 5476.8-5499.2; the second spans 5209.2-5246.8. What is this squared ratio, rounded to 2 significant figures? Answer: 0.83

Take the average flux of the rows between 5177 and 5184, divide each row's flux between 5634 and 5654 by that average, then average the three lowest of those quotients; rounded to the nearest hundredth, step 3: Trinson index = 0.94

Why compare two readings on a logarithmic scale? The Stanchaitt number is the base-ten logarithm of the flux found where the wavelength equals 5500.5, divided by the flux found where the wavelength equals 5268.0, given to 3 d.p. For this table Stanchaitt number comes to 0.081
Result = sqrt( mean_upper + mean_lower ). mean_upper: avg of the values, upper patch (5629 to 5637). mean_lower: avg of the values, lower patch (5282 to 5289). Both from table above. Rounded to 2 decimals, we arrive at 6.43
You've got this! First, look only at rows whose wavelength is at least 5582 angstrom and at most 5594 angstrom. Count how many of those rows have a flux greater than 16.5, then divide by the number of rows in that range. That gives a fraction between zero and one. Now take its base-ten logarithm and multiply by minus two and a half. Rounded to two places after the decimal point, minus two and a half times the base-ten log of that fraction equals 0.99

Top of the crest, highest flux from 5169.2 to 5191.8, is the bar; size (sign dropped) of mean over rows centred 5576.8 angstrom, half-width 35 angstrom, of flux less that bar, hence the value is 2.16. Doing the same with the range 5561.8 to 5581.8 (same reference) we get 2.19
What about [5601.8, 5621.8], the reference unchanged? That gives 1.09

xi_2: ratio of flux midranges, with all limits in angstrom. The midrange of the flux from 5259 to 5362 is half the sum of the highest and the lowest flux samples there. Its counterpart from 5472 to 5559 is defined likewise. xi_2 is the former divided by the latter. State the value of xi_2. 1.07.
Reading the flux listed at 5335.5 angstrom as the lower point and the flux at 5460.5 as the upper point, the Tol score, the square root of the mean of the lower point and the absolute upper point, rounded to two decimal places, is 4.24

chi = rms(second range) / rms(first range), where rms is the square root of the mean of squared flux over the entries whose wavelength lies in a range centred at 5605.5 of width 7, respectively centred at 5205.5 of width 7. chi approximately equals 1.02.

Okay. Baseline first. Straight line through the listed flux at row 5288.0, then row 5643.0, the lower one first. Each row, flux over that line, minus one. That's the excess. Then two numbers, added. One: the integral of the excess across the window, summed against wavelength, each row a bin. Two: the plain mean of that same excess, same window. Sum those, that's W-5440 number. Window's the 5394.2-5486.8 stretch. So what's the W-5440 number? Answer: -16.0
